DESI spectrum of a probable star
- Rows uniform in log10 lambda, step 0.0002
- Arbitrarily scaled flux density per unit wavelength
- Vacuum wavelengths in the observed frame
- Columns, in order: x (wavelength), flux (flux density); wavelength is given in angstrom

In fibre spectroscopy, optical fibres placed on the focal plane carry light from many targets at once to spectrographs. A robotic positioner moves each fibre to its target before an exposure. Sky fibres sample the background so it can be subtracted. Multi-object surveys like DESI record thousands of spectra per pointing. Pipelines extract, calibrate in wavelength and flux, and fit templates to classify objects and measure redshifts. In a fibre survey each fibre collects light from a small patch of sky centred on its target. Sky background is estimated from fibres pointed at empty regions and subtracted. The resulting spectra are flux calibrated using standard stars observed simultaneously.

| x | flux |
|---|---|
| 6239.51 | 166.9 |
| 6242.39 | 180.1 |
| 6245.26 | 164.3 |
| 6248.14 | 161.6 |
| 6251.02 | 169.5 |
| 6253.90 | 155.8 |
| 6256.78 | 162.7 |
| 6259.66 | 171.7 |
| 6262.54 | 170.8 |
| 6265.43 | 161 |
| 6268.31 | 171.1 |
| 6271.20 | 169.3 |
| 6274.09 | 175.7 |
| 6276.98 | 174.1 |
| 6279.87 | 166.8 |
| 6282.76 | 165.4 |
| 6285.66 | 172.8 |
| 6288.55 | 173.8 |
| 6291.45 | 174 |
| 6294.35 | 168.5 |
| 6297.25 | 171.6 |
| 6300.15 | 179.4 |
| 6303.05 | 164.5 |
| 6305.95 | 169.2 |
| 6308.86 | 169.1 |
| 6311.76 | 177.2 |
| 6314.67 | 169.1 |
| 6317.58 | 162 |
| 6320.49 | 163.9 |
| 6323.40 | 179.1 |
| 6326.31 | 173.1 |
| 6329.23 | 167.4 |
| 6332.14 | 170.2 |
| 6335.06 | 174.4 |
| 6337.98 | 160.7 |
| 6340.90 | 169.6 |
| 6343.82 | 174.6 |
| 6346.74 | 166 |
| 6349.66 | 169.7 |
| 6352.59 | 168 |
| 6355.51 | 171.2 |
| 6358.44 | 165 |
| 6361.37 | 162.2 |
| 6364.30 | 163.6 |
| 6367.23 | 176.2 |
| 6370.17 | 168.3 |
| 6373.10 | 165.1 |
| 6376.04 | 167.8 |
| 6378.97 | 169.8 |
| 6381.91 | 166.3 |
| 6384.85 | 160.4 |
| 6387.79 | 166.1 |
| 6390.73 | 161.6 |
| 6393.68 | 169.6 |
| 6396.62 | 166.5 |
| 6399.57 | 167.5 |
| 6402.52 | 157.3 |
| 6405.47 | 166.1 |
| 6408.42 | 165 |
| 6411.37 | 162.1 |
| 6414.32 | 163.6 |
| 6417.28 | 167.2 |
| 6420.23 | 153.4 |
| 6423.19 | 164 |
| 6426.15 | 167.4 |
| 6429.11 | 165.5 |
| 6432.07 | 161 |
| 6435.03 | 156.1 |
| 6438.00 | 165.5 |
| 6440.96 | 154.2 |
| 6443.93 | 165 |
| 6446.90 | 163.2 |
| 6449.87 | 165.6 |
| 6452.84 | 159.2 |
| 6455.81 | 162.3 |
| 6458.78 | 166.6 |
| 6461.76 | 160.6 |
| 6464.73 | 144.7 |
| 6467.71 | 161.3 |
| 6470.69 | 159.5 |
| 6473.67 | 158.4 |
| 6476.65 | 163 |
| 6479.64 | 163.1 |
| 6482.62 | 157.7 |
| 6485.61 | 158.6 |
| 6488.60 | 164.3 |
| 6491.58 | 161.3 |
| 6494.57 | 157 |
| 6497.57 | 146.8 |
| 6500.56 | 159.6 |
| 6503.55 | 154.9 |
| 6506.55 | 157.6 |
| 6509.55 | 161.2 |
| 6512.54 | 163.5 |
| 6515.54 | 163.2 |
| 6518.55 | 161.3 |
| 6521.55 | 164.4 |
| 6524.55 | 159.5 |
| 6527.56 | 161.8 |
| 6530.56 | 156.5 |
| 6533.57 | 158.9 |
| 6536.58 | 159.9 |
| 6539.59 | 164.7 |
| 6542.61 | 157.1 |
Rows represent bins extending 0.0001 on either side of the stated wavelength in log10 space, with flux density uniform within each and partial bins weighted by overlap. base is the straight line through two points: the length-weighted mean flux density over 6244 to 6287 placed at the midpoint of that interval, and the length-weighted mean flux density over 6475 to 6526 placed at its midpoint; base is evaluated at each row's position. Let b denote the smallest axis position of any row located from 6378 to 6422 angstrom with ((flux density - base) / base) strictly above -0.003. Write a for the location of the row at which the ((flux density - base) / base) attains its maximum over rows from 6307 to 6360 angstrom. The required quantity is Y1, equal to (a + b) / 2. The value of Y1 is 6351.2 angstrom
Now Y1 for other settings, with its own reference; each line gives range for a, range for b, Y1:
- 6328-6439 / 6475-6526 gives 6421.9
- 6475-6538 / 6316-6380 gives 6422.5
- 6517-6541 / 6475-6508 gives 6508.1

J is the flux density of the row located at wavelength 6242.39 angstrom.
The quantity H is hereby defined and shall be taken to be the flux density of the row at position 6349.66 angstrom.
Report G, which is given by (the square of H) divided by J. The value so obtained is 160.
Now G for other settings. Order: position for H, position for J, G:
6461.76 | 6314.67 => 153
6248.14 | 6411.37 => 161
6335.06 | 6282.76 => 184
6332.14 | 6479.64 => 178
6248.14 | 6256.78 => 161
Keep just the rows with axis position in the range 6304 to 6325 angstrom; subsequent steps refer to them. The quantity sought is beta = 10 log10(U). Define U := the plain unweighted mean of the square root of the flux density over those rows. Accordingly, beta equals 11.2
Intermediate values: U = 13.0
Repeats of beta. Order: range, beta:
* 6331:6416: 11.1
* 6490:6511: 11.0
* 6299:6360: 11.1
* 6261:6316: 11.2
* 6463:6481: 11.0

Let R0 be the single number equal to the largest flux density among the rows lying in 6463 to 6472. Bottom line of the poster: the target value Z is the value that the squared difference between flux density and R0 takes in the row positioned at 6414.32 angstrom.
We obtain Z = 5.3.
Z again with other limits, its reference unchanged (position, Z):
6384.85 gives 0.8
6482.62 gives 13.0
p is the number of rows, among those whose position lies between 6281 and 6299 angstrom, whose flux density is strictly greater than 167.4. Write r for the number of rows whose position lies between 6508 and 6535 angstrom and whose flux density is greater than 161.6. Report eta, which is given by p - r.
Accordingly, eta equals 1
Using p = 5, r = 4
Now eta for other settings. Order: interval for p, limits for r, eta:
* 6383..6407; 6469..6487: 0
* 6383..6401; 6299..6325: -7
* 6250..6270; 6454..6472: 2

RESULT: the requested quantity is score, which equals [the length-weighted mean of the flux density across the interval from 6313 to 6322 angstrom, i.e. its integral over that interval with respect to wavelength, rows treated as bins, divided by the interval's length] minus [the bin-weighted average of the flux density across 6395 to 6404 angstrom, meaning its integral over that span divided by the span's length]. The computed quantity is 1.5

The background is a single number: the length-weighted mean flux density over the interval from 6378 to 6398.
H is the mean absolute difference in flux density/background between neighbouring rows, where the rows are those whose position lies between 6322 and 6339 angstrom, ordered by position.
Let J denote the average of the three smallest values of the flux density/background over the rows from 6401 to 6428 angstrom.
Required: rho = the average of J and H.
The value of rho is 0.495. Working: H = 0.039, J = 0.95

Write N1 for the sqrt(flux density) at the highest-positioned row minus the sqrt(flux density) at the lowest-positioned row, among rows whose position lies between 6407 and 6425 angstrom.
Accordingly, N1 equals -0.04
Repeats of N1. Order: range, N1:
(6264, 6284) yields 0.17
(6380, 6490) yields -0.08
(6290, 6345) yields 0.02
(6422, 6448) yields -0.03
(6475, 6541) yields 0.07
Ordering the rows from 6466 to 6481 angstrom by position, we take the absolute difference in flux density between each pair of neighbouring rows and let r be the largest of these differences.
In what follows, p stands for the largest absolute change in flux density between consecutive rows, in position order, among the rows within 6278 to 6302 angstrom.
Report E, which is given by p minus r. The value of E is 3.2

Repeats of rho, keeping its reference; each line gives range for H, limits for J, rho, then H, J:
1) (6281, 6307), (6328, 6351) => 0.514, 0.034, 0.99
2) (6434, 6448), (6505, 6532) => 0.502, 0.050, 0.95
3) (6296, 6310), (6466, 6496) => 0.497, 0.042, 0.95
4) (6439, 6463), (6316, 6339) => 0.505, 0.030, 0.98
